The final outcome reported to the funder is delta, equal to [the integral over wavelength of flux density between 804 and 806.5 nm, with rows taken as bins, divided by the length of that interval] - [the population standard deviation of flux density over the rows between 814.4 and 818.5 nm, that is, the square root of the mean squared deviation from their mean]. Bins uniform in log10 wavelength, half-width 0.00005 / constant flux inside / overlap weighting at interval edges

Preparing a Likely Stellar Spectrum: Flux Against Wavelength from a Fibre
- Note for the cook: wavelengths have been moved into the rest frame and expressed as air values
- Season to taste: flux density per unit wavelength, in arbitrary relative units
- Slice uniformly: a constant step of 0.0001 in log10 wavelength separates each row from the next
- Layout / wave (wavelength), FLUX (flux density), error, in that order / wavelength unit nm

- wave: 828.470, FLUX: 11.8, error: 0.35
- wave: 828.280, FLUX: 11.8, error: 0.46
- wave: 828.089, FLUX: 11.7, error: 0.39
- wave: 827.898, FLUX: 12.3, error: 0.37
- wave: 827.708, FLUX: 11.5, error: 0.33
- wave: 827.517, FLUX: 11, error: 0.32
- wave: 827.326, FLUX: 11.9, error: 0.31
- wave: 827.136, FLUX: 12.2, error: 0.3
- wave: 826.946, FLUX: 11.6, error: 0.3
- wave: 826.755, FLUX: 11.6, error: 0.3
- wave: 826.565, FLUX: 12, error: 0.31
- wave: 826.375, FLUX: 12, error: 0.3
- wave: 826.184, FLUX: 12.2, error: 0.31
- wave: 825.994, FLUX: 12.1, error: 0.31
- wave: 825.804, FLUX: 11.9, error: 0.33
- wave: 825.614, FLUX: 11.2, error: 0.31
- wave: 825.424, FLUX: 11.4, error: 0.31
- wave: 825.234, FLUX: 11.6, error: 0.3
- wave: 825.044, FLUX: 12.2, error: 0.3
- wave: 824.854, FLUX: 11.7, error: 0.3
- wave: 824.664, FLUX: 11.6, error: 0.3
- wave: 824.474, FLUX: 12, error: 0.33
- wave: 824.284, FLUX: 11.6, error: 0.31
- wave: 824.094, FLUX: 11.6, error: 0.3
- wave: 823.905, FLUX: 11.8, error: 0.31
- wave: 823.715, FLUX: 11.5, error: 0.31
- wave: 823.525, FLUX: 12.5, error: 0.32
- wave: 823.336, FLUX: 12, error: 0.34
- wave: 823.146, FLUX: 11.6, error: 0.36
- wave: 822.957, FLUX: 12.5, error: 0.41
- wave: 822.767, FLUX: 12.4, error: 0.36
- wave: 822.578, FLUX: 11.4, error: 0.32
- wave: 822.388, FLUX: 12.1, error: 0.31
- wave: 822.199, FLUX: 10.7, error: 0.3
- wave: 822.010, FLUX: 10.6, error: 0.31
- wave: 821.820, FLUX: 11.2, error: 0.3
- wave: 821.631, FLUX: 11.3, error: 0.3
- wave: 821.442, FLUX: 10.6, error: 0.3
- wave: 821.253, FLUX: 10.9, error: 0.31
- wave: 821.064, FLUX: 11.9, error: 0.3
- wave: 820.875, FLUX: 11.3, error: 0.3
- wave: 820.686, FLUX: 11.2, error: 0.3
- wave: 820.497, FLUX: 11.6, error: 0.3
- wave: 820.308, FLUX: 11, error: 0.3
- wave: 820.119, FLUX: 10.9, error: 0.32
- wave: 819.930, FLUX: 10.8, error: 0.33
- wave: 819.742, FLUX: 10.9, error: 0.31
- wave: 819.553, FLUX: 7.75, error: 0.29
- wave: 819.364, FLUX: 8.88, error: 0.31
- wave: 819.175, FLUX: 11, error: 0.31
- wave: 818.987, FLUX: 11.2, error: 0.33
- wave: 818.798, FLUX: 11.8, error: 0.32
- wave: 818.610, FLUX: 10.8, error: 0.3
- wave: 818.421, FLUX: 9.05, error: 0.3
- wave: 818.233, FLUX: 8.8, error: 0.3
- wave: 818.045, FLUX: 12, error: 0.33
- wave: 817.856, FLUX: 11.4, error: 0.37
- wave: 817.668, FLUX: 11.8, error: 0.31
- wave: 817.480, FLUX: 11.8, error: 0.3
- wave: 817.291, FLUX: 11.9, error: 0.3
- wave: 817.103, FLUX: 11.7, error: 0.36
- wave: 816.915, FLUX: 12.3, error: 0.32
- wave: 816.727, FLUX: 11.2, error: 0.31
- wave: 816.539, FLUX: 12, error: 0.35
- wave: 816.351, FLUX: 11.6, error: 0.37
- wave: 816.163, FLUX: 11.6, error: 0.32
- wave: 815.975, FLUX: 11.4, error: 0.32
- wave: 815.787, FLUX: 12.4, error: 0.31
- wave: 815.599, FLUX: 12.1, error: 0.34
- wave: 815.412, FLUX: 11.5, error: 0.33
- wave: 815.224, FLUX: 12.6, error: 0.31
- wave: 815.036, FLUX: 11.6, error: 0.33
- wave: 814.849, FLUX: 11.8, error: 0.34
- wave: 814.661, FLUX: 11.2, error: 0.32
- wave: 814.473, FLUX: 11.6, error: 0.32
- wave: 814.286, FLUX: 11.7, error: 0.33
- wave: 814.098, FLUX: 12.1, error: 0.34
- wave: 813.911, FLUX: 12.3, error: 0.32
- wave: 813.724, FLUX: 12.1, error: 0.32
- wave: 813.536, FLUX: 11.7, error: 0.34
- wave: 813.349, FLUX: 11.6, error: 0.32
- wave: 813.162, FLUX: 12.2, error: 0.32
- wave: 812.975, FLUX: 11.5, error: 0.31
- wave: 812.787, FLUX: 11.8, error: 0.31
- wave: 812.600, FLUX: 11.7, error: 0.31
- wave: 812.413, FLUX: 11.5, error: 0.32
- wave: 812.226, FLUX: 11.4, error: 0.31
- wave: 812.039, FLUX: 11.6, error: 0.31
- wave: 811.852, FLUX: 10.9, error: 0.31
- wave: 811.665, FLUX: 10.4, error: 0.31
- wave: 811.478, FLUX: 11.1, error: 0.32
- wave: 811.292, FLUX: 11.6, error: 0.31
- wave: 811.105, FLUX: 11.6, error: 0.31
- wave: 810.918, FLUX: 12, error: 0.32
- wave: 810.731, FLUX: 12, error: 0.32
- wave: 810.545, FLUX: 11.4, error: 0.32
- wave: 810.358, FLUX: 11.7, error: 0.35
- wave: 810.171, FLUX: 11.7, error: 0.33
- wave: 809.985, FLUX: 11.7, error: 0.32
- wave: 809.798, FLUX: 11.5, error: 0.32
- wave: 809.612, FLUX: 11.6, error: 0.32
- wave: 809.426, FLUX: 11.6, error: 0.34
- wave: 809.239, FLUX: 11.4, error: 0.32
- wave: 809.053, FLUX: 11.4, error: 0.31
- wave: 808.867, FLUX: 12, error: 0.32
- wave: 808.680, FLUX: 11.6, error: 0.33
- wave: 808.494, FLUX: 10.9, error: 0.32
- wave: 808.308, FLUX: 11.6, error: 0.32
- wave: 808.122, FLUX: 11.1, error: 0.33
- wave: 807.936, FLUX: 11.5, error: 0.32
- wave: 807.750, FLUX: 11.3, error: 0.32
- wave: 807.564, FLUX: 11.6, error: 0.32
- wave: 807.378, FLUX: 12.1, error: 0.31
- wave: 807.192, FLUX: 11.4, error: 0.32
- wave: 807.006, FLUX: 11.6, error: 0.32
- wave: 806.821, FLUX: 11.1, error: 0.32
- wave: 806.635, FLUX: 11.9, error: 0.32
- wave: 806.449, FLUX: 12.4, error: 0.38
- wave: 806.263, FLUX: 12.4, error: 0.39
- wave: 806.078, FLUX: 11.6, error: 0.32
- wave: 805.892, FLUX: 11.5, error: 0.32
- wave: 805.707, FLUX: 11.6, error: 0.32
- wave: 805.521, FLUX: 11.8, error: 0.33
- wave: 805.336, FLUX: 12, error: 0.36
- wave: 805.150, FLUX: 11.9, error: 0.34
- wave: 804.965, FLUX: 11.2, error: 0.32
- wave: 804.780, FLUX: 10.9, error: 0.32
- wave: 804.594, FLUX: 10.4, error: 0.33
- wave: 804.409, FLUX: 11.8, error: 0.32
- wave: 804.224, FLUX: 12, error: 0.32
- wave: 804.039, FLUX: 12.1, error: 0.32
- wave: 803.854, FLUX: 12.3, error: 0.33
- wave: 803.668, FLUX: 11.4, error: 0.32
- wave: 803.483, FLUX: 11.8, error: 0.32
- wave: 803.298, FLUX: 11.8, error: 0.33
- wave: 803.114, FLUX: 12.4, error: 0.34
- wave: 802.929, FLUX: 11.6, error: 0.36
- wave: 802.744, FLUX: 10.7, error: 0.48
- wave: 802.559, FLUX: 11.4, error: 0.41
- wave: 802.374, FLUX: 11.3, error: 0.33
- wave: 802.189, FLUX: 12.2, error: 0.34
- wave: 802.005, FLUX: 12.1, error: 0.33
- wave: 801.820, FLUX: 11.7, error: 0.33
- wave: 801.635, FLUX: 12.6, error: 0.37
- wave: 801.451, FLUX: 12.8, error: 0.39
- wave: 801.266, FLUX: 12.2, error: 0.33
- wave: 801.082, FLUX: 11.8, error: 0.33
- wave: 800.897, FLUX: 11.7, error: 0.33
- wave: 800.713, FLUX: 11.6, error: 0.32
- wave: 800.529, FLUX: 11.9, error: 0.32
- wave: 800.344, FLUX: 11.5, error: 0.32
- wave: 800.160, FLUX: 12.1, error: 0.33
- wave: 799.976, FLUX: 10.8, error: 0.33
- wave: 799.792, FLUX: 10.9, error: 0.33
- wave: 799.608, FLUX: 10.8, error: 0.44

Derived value 10.8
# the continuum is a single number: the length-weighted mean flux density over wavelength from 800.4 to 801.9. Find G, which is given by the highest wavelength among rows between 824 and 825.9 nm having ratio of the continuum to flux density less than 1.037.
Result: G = 825.804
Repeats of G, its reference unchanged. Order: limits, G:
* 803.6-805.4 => 805.336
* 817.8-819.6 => 818.798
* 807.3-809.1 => 808.867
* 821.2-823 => 822.957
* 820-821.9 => 821.064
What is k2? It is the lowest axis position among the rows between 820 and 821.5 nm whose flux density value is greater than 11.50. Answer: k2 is 820.497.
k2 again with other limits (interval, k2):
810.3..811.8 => 810.358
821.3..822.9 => 822.388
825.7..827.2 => 825.804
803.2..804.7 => 803.298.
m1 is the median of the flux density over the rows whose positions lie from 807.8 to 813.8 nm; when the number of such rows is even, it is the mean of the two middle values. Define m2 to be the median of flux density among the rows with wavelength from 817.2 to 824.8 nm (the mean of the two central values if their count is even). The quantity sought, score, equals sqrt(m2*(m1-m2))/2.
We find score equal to 0.75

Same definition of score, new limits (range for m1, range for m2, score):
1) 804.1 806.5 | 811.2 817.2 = 0.76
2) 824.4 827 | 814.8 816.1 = 0.00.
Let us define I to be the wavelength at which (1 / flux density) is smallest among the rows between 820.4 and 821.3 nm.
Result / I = 821.064 nm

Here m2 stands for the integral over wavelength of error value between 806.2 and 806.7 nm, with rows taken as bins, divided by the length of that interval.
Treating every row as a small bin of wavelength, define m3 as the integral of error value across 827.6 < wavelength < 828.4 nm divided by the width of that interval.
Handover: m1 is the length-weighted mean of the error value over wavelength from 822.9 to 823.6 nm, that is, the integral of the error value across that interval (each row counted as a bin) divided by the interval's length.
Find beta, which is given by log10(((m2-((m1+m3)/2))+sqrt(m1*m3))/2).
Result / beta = -0.741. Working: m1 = 0.36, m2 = 0.364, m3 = 0.385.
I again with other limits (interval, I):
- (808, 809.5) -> 808.867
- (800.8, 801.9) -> 801.451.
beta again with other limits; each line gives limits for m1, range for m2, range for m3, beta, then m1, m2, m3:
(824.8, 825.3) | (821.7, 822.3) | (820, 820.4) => -0.819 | 0.30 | 0.303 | 0.311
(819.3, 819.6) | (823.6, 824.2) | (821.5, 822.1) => -0.814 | 0.30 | 0.307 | 0.303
